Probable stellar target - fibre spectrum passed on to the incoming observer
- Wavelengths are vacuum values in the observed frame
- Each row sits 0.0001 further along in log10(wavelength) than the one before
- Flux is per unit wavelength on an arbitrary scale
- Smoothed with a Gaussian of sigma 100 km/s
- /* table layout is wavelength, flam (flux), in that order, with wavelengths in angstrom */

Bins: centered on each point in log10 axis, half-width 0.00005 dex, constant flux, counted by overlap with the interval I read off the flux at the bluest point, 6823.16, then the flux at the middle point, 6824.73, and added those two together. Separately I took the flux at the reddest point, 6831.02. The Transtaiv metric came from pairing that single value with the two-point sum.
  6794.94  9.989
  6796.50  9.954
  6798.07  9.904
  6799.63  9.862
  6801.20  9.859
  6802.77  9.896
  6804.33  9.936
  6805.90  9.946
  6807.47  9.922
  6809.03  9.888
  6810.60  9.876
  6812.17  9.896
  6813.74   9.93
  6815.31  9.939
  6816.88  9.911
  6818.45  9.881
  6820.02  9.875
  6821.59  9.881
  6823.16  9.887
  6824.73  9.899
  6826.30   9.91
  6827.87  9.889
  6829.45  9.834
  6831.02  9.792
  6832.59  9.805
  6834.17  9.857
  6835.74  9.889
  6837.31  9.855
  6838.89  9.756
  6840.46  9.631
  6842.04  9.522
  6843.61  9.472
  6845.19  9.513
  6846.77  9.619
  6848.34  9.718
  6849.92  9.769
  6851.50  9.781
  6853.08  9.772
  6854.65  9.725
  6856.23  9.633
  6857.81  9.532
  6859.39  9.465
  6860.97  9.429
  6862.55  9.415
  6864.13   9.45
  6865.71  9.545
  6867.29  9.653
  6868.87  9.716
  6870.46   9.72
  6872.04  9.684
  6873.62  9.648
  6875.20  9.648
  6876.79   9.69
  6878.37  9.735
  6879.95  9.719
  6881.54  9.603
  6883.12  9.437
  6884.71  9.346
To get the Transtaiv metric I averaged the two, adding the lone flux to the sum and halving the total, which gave 14.79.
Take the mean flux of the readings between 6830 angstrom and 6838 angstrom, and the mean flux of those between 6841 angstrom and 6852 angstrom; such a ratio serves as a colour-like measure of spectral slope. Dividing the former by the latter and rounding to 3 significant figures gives 1.02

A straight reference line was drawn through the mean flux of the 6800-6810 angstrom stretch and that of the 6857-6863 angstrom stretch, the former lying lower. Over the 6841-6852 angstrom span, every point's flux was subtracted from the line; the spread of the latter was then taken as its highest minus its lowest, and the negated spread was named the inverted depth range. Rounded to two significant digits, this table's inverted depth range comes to -0.37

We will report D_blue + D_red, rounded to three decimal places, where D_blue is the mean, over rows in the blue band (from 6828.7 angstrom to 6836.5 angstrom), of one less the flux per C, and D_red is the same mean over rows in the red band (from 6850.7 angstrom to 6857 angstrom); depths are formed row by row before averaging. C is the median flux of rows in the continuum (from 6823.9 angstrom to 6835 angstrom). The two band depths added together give 0.015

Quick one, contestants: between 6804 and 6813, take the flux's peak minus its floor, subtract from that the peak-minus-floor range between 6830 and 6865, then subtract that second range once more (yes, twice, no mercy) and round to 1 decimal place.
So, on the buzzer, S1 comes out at -0.9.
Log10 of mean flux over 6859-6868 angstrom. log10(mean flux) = 0.977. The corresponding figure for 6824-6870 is 0.986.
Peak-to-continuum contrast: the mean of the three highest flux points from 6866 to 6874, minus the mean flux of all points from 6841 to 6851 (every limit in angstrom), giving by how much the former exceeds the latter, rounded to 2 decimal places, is 0.10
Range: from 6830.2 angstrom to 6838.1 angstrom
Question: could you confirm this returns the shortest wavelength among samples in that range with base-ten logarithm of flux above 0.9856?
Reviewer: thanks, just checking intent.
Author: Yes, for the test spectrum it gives 6831.02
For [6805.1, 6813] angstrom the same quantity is 6805.90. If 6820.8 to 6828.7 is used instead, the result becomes 6821.59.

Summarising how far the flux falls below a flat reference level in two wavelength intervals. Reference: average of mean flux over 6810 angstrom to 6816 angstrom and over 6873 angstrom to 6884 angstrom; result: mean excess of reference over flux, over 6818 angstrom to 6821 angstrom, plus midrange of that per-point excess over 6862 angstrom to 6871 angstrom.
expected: 0.10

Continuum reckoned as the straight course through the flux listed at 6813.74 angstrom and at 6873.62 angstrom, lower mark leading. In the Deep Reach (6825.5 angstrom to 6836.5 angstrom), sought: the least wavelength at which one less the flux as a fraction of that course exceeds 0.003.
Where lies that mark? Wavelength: 6831.02 angstrom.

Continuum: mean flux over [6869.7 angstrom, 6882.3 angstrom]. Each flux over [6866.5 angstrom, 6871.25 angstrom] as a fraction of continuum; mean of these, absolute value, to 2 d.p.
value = 1.00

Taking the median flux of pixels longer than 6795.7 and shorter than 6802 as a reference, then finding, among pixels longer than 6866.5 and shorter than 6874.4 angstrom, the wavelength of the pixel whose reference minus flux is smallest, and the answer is 6870.46 angstrom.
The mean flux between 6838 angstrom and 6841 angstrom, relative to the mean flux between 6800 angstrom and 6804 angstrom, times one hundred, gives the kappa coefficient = 98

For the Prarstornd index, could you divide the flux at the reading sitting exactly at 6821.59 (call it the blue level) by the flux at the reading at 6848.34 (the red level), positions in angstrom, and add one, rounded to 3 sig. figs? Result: 2.02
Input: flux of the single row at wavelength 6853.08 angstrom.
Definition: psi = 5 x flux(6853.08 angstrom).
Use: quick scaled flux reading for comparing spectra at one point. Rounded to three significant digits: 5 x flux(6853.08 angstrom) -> 48.9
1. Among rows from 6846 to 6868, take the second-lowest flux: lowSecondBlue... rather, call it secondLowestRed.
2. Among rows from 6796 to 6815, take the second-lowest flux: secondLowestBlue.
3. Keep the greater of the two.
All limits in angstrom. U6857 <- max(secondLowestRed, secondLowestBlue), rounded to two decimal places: 9.86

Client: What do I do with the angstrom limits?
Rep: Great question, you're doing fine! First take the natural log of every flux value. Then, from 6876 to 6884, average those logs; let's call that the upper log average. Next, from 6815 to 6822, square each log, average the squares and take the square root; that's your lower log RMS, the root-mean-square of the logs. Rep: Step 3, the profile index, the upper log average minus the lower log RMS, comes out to -0.03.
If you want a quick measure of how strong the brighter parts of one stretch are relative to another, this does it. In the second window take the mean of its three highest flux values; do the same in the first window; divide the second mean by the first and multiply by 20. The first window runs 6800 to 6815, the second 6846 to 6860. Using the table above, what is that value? 19.7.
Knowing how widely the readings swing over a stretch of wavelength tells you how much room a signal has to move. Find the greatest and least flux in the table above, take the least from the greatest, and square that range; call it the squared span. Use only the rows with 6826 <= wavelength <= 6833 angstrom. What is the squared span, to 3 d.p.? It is 0.014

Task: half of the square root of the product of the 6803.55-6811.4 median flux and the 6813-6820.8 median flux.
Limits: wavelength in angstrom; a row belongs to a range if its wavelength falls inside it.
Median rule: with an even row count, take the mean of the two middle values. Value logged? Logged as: 4.96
